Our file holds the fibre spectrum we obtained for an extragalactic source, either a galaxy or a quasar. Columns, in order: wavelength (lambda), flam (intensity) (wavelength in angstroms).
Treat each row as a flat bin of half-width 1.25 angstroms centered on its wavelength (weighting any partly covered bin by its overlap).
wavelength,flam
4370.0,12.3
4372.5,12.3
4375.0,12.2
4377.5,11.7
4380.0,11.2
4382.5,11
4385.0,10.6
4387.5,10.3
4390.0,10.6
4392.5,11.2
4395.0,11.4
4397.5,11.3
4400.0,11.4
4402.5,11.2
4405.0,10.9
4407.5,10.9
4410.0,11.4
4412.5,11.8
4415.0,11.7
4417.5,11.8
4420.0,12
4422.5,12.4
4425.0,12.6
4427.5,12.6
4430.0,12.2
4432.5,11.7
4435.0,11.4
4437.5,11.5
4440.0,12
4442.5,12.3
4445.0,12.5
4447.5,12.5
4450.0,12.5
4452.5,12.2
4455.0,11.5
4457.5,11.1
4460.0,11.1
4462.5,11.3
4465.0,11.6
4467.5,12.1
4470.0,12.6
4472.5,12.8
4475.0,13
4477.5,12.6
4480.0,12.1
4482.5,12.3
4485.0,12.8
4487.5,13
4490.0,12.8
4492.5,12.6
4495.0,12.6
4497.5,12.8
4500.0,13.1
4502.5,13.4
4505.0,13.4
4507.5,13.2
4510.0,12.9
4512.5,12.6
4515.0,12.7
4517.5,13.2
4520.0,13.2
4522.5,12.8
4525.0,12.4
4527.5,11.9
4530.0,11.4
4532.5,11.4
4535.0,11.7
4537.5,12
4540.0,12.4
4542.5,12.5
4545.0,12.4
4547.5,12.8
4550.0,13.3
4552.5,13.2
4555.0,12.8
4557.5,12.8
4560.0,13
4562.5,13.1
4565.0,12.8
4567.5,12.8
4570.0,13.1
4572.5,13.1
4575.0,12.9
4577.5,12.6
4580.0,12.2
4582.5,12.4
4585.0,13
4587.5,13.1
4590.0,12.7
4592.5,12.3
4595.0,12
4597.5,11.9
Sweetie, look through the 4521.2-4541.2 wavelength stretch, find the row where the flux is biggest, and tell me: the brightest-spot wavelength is 4522.5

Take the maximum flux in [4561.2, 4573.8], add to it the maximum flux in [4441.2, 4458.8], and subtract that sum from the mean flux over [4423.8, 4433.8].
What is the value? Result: -13.3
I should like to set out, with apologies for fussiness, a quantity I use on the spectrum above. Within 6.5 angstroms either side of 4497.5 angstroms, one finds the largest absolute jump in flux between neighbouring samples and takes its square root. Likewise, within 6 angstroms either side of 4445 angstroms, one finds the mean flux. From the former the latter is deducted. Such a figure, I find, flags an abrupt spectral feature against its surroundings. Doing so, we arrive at -11.8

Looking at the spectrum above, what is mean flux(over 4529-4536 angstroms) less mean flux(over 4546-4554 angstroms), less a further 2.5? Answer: -4.1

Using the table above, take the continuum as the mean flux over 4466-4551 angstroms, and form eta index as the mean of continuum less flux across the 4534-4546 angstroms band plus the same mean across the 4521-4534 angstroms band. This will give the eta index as 1.0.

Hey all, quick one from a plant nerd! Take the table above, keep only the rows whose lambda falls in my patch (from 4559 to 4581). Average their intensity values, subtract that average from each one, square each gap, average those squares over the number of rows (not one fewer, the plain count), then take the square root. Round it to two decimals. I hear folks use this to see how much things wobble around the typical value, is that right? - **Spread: 0.28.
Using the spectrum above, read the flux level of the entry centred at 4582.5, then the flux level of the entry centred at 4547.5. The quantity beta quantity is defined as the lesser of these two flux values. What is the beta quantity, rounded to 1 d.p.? 12.4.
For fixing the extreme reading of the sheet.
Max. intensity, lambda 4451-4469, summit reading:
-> 12.2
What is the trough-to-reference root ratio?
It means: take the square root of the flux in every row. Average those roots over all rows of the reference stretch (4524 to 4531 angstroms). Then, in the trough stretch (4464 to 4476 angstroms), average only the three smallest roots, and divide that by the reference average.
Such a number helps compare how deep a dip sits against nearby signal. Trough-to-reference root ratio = 1.01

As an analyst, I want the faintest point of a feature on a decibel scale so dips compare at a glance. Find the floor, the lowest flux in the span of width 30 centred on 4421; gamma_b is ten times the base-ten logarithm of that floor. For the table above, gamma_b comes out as 10.4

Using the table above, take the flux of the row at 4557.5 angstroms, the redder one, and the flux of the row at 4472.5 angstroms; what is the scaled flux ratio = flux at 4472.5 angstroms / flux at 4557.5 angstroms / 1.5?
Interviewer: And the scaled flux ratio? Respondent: 0.667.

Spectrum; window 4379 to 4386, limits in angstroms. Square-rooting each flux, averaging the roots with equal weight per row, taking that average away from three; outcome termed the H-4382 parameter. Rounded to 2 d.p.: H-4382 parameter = -0.31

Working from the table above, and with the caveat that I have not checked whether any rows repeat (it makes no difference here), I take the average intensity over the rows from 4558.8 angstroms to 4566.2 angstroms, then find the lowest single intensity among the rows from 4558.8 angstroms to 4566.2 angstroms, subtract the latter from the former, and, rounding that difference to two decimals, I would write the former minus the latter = 0.17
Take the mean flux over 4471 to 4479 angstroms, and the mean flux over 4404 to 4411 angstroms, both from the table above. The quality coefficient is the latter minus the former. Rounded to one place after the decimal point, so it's -1.7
